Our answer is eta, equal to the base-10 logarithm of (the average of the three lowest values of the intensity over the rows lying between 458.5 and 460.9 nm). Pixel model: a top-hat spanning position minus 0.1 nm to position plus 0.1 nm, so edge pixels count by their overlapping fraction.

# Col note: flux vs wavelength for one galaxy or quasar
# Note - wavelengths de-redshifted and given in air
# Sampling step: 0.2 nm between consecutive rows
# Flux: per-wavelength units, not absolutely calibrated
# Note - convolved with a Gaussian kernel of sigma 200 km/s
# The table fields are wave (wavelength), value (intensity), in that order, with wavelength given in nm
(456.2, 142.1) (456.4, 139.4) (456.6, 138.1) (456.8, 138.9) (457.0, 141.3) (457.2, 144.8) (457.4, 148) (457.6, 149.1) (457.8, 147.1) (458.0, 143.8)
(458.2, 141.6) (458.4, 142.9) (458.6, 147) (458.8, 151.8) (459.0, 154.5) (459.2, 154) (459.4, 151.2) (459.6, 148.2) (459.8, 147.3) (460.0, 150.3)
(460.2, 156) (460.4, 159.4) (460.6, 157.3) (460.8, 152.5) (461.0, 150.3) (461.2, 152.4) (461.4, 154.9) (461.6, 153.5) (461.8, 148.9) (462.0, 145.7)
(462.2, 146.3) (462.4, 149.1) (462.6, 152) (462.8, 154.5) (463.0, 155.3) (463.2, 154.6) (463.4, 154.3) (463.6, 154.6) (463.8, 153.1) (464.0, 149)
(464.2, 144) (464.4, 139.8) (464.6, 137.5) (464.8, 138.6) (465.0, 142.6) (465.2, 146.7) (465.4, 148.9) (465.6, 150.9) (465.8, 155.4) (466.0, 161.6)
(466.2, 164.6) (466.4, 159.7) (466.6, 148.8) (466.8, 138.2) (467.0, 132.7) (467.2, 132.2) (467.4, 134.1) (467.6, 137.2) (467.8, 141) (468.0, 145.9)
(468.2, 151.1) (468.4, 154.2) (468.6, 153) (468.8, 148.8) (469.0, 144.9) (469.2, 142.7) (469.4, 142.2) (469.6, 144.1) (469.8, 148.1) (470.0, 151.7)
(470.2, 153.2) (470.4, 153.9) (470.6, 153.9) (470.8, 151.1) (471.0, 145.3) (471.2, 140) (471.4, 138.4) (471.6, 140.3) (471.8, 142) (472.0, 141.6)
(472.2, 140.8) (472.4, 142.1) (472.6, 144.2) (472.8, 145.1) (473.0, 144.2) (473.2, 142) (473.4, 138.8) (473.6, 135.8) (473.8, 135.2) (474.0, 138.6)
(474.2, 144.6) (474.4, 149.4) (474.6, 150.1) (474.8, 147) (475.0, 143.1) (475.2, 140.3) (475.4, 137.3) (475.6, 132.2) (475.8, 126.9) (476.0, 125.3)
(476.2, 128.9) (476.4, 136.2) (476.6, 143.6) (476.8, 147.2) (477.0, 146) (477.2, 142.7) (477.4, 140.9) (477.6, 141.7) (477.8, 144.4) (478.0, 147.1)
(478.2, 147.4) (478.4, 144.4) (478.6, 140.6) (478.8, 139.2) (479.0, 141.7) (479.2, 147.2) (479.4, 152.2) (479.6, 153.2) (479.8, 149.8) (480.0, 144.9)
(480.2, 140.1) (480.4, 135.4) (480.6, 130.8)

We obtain 2.169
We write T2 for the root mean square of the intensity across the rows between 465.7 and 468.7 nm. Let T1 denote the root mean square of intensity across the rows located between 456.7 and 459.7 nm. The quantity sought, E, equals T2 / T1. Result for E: 1.00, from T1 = 147.0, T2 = 148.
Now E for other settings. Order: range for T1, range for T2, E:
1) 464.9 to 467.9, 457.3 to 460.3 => 1.02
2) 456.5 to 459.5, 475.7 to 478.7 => 0.96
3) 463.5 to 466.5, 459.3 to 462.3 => 1.01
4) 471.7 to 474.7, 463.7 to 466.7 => 1.05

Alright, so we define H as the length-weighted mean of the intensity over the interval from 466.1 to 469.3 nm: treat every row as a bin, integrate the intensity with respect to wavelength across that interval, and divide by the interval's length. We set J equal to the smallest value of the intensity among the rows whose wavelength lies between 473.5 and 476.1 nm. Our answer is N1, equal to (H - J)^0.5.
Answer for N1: 4.5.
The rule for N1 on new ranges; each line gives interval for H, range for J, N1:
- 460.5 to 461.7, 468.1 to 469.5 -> 3.4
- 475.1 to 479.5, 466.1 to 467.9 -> 2.9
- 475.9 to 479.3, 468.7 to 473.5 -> 1.7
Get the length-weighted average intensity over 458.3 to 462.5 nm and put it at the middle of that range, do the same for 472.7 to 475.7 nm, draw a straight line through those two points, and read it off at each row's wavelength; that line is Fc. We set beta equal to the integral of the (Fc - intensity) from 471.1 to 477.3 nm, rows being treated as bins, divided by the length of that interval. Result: 1.3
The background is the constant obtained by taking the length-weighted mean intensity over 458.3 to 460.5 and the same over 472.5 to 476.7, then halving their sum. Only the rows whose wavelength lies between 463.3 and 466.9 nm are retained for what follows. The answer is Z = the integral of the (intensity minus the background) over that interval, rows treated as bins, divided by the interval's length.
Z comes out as 4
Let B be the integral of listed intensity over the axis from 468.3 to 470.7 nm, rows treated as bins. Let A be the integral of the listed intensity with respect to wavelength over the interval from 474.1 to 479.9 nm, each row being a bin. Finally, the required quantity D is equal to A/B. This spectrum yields 2.3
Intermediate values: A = 826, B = 358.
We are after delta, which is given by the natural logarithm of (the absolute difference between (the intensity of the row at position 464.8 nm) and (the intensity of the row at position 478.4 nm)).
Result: 1.76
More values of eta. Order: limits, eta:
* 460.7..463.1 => 2.167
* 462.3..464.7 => 2.147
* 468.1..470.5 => 2.155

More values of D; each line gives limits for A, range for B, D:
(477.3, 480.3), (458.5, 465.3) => 0.4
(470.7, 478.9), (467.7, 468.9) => 6.5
